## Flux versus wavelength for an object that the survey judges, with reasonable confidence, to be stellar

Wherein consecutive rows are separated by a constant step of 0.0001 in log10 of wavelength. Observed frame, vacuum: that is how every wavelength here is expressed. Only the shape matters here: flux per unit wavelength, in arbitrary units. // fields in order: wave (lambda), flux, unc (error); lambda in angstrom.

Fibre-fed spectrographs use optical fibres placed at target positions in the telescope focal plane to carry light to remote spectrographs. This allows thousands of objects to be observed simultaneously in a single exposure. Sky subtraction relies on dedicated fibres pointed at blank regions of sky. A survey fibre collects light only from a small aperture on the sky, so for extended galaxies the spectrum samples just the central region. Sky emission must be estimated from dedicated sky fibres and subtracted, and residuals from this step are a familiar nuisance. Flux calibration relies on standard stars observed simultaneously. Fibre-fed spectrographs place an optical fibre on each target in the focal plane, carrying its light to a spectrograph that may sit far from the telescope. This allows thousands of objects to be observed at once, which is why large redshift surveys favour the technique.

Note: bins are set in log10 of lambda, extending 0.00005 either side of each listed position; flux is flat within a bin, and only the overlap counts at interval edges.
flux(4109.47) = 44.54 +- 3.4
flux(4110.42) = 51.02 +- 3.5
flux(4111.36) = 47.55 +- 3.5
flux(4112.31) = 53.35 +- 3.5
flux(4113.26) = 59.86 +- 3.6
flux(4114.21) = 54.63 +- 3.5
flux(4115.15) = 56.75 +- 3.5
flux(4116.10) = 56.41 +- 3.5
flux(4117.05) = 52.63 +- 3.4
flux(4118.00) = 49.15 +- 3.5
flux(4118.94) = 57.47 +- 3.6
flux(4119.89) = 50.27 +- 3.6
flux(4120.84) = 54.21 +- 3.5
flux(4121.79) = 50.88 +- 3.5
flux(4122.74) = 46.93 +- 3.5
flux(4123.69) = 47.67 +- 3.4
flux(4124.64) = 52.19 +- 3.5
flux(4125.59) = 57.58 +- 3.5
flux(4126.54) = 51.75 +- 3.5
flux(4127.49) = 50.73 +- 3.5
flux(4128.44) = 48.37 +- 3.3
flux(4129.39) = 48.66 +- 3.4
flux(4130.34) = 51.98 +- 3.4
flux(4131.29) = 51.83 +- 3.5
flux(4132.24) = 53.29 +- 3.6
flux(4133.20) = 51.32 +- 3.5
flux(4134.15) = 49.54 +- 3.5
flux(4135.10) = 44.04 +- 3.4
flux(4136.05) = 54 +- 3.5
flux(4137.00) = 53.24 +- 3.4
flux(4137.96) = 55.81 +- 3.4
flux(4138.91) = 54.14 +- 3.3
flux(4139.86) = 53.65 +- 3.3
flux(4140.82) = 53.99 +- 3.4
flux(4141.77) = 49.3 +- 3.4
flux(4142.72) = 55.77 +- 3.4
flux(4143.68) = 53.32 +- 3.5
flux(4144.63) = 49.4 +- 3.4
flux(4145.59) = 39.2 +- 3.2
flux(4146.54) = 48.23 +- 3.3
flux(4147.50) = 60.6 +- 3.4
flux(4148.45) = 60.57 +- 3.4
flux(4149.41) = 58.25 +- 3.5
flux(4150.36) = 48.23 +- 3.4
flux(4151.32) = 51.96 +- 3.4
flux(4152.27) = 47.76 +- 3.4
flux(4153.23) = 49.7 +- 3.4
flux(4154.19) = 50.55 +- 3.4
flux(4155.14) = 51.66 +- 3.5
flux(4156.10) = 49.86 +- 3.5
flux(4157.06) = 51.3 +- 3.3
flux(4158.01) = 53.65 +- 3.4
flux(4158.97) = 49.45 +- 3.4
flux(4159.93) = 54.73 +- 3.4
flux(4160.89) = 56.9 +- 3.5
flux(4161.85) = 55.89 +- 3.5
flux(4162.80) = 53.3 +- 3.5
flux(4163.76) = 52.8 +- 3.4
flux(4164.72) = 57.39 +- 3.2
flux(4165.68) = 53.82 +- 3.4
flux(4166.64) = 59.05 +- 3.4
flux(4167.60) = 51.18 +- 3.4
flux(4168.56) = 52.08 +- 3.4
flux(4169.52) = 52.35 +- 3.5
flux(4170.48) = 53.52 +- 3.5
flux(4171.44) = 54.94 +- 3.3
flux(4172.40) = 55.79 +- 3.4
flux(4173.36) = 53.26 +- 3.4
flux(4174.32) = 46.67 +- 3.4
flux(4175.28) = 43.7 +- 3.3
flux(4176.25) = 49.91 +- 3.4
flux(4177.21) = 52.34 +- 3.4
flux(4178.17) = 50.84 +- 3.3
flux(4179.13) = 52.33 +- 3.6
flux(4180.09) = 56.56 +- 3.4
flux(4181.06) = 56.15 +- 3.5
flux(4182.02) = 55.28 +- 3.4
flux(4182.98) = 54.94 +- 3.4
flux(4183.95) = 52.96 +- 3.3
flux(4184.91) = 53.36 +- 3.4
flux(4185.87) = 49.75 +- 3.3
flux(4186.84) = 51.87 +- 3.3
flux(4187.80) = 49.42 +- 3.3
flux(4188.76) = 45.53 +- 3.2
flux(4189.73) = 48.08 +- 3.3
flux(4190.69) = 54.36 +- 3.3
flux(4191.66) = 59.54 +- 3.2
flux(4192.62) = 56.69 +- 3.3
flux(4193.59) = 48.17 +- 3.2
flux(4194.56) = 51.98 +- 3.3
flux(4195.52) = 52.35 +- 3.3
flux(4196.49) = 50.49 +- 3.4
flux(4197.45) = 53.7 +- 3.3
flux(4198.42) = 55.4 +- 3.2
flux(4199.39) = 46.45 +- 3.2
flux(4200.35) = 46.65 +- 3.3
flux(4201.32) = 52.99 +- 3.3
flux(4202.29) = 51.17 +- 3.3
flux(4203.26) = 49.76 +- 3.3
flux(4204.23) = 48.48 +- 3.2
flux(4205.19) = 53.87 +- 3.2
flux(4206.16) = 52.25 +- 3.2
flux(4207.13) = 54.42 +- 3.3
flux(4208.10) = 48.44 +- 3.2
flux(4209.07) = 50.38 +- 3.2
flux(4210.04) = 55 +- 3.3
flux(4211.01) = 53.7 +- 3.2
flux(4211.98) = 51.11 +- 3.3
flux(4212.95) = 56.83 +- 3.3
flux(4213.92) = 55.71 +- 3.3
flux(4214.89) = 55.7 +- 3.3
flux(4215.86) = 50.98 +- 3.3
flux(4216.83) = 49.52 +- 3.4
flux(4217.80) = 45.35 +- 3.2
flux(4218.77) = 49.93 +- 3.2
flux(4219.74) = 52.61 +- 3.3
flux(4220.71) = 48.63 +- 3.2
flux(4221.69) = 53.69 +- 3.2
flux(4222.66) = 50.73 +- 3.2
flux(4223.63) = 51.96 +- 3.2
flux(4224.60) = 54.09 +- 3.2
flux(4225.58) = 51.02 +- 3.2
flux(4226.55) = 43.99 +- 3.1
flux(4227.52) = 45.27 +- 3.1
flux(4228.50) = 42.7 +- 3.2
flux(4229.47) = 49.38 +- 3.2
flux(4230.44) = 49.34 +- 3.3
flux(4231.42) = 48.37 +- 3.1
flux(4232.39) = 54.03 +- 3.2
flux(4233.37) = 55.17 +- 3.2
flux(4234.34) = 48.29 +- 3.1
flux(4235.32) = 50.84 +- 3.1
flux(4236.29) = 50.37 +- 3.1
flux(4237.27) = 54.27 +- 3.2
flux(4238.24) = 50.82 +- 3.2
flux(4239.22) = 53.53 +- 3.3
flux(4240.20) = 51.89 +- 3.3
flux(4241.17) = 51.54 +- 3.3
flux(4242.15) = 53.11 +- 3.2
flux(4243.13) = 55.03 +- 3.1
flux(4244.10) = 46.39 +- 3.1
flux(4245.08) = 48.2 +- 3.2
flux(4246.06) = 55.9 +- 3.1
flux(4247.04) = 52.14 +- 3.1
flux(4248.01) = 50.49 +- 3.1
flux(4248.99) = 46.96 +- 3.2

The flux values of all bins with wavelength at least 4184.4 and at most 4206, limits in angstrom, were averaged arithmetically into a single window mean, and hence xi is 51.4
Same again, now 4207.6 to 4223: 51.8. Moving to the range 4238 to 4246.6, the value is 51.8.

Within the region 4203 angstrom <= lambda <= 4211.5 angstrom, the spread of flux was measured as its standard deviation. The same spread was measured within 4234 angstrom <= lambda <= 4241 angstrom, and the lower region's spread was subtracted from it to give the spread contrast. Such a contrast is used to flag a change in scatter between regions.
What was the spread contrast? -0.6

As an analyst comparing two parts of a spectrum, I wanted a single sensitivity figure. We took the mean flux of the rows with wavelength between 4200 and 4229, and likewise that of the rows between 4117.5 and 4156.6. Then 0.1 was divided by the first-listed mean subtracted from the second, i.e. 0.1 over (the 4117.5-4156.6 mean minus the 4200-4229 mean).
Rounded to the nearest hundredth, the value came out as 0.14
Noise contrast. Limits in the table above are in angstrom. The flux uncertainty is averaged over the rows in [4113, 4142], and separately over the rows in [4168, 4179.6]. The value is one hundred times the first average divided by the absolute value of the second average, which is 102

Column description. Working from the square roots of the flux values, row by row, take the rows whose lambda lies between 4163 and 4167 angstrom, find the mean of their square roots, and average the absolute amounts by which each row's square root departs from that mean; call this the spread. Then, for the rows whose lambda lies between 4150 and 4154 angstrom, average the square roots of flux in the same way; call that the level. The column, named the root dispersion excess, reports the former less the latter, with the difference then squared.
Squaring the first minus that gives 47.1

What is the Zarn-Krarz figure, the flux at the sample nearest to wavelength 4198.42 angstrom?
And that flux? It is 55.4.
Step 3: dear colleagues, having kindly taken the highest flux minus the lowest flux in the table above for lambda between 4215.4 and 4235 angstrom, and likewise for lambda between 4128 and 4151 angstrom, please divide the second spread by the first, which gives 1.72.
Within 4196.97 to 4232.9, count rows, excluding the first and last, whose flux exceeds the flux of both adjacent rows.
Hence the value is 11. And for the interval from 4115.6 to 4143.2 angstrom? 8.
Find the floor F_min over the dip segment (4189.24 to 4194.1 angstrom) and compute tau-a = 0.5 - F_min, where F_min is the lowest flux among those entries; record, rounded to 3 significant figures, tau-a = -47.6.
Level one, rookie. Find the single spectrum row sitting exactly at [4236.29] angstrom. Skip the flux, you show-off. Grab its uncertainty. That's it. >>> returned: 3.10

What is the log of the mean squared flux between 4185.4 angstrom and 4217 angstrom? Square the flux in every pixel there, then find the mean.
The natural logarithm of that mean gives 7.90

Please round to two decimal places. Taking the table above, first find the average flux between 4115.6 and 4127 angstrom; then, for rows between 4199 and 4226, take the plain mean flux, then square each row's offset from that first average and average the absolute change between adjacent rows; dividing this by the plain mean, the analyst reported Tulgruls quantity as 0.19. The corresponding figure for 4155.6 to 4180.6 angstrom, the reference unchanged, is 0.29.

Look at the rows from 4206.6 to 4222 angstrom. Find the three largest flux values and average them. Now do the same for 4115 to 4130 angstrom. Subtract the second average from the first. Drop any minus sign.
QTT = 1.2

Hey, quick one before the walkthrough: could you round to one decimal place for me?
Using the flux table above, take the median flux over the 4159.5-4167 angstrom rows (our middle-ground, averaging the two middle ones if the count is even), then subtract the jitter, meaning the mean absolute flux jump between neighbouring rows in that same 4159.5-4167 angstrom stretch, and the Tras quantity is 52.5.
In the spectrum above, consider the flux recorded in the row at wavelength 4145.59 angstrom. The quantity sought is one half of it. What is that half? 19.6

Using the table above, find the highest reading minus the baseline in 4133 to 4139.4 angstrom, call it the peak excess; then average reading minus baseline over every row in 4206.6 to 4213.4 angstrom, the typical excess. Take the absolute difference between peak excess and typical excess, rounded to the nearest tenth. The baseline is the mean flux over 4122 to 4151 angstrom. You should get 3.0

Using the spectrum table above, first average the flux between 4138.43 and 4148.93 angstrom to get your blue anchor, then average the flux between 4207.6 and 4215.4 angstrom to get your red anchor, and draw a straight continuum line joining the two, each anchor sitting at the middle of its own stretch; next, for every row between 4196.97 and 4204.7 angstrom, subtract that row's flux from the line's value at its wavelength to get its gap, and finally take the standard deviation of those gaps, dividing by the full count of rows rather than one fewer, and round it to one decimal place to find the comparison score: 3.1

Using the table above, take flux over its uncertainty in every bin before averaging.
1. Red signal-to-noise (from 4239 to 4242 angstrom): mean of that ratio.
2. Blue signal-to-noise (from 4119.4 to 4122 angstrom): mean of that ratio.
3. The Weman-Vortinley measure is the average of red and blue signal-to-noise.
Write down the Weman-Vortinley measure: 15.3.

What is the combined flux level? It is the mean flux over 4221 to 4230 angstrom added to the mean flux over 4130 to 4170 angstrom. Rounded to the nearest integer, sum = 102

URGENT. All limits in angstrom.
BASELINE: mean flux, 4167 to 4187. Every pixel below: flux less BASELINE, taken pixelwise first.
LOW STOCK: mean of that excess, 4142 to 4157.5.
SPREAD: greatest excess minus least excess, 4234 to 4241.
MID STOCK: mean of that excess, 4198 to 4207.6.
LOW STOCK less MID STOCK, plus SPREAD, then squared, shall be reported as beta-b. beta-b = 42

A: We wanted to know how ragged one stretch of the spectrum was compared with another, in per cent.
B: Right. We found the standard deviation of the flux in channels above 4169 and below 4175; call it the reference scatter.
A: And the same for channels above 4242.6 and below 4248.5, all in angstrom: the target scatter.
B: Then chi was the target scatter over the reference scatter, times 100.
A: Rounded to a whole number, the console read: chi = 116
